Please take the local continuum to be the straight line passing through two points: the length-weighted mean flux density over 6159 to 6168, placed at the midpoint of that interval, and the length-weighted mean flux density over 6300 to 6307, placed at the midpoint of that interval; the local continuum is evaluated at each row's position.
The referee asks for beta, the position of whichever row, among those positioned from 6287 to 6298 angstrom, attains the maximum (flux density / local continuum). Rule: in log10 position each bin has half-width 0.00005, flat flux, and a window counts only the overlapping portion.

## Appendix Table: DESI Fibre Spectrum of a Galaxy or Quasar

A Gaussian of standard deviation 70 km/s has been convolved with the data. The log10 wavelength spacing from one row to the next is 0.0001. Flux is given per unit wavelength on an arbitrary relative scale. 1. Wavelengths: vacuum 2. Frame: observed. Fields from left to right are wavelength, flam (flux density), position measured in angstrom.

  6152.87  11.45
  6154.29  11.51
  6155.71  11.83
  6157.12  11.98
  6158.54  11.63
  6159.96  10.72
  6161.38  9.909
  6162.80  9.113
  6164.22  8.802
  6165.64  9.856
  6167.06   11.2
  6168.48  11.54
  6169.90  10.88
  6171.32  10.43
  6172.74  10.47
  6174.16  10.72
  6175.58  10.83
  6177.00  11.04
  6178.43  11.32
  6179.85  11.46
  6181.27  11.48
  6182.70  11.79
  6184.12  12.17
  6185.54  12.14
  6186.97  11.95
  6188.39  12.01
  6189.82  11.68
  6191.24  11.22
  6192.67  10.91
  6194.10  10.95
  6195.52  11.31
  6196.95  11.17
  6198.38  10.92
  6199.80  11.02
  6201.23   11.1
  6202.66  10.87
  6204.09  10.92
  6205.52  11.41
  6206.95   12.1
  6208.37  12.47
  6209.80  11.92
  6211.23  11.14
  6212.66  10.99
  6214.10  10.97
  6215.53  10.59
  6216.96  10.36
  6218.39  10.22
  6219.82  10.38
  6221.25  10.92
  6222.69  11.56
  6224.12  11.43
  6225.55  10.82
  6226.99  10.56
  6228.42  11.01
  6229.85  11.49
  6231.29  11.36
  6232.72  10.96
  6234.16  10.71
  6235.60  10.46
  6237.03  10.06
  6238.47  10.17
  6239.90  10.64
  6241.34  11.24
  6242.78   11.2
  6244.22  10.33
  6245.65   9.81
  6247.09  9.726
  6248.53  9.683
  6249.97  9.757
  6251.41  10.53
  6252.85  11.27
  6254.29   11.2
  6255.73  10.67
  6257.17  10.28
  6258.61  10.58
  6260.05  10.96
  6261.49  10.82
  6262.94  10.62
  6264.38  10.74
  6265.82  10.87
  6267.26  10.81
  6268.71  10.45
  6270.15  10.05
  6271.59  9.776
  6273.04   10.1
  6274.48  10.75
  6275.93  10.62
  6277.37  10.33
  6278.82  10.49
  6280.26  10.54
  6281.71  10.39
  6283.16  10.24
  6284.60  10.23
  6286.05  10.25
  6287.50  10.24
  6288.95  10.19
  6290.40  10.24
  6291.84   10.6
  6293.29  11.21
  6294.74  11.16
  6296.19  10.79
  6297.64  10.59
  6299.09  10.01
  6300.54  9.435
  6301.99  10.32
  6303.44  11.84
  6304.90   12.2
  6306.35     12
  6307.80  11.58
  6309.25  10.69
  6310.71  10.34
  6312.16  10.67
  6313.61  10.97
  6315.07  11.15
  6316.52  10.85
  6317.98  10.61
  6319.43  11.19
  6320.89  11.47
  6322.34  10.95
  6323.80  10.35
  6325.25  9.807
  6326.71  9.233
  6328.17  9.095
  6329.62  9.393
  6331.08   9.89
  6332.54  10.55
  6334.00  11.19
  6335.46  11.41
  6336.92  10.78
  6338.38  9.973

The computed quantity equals 6293.29 angstrom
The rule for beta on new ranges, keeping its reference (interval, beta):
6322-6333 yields 6322.34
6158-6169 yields 6158.54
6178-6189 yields 6184.12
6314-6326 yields 6320.89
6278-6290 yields 6280.26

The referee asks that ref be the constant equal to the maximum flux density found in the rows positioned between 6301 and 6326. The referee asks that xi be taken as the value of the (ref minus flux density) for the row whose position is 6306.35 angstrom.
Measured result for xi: 0.2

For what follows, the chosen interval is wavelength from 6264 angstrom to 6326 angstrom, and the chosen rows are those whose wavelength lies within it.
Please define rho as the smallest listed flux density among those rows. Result 9.435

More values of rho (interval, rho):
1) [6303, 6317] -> 10.34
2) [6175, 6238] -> 10.06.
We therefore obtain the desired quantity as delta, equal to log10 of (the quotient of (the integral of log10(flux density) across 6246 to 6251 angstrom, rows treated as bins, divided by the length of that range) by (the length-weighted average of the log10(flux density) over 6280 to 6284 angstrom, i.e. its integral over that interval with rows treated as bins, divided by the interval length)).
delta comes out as -0.011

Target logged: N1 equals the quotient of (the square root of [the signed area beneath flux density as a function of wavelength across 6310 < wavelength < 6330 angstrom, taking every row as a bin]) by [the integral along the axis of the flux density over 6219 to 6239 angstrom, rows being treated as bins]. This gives 0.067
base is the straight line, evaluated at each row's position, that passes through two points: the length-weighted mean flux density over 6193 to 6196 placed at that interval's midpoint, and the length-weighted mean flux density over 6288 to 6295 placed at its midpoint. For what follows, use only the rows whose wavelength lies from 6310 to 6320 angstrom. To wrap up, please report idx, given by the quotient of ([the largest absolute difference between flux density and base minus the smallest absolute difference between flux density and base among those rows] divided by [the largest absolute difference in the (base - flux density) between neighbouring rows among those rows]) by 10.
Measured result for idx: 0.100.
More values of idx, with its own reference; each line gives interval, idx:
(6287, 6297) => 0.088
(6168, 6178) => 0.097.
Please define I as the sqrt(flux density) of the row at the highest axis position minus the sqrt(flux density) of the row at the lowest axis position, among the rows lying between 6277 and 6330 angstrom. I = -0.15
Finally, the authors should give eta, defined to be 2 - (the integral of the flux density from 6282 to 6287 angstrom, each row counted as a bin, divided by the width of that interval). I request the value -8.25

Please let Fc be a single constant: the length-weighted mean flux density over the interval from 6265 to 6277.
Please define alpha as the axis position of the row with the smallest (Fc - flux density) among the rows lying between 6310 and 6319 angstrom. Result 6315.07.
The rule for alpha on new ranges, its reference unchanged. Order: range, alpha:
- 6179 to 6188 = 6184.12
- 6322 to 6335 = 6334.00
